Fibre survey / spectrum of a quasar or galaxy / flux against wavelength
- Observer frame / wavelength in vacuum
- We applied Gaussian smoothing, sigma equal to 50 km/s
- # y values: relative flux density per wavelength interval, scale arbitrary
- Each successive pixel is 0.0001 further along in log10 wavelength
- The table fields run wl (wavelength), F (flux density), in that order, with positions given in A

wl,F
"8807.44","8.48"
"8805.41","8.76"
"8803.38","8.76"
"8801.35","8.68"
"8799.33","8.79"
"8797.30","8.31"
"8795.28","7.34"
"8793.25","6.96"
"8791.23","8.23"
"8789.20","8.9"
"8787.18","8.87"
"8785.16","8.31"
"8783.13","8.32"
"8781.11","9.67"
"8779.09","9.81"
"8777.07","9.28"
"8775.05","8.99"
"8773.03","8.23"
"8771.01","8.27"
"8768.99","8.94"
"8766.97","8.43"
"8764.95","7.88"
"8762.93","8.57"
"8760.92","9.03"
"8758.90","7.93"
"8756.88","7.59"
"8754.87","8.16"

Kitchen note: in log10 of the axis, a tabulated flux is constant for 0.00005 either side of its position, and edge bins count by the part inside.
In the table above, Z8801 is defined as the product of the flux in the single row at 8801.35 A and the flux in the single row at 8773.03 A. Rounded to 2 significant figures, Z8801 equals 71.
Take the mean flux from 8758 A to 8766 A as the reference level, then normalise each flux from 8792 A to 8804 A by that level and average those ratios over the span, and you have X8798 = 0.97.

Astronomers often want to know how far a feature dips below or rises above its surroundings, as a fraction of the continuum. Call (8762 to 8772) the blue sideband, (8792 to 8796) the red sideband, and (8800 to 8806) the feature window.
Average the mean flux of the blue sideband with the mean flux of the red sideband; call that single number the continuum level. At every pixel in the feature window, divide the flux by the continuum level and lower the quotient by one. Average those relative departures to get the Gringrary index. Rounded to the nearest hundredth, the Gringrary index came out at 0.12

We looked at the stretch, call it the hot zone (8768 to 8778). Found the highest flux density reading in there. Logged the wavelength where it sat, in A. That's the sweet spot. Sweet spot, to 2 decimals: 8777.07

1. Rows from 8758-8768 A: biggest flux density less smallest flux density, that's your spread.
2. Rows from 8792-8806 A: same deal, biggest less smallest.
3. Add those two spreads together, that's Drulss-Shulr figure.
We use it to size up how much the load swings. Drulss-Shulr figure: 2.98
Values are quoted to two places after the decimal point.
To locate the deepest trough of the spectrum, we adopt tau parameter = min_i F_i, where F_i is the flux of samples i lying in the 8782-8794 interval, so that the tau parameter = 6.96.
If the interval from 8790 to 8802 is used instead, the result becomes 6.96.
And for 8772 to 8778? 8.23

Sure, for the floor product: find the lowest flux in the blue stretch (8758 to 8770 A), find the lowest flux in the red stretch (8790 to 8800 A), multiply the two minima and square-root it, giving 7.41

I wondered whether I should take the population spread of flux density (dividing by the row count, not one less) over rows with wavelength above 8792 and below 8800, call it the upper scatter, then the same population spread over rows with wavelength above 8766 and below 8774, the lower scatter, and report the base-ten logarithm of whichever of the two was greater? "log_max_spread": -0.14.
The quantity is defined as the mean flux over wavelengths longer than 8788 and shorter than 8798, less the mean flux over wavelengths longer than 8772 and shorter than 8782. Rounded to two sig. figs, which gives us -1.2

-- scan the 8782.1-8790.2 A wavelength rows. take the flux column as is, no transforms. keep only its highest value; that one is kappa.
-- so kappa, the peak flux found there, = 8.9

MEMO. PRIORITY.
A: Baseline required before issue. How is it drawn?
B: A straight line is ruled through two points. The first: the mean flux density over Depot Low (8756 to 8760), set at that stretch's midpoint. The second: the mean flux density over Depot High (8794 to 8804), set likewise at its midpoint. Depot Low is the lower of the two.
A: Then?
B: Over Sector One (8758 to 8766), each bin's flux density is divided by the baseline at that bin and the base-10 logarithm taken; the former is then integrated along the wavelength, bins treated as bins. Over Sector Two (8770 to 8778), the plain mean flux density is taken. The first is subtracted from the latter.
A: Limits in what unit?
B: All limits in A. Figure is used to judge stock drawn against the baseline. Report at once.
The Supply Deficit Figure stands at 8.47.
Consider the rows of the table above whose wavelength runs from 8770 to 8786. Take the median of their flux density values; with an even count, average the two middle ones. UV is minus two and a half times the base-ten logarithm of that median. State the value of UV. -2.343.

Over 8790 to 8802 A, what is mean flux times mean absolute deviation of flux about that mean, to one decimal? 4.8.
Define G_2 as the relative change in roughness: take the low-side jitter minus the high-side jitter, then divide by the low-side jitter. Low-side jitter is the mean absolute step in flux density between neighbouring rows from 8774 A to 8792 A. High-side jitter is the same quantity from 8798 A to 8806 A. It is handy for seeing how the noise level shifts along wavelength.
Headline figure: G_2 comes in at 0.9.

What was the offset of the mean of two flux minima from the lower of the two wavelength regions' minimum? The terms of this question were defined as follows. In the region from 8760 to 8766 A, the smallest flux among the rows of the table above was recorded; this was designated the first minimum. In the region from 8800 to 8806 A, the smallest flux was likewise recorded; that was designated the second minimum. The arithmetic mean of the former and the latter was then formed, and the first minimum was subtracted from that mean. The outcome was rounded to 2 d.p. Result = 0.40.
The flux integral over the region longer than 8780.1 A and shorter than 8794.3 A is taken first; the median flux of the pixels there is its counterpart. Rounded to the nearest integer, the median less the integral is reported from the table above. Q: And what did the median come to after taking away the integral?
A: -112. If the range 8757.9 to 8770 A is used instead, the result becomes -94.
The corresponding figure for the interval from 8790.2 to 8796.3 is -38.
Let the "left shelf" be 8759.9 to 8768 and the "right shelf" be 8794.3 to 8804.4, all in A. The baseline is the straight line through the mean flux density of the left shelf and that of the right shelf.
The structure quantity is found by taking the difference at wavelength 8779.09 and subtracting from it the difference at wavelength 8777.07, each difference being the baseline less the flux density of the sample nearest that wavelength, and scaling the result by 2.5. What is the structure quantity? -1.3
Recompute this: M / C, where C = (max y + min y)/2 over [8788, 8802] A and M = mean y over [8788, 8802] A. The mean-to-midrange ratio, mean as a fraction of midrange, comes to 1.03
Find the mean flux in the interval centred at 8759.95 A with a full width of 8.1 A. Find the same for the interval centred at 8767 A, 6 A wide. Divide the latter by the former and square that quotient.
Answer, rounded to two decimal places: 1.03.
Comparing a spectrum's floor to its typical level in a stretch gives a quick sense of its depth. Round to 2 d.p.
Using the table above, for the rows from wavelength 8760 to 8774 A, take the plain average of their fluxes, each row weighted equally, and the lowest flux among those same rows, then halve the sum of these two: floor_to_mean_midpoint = 8.18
